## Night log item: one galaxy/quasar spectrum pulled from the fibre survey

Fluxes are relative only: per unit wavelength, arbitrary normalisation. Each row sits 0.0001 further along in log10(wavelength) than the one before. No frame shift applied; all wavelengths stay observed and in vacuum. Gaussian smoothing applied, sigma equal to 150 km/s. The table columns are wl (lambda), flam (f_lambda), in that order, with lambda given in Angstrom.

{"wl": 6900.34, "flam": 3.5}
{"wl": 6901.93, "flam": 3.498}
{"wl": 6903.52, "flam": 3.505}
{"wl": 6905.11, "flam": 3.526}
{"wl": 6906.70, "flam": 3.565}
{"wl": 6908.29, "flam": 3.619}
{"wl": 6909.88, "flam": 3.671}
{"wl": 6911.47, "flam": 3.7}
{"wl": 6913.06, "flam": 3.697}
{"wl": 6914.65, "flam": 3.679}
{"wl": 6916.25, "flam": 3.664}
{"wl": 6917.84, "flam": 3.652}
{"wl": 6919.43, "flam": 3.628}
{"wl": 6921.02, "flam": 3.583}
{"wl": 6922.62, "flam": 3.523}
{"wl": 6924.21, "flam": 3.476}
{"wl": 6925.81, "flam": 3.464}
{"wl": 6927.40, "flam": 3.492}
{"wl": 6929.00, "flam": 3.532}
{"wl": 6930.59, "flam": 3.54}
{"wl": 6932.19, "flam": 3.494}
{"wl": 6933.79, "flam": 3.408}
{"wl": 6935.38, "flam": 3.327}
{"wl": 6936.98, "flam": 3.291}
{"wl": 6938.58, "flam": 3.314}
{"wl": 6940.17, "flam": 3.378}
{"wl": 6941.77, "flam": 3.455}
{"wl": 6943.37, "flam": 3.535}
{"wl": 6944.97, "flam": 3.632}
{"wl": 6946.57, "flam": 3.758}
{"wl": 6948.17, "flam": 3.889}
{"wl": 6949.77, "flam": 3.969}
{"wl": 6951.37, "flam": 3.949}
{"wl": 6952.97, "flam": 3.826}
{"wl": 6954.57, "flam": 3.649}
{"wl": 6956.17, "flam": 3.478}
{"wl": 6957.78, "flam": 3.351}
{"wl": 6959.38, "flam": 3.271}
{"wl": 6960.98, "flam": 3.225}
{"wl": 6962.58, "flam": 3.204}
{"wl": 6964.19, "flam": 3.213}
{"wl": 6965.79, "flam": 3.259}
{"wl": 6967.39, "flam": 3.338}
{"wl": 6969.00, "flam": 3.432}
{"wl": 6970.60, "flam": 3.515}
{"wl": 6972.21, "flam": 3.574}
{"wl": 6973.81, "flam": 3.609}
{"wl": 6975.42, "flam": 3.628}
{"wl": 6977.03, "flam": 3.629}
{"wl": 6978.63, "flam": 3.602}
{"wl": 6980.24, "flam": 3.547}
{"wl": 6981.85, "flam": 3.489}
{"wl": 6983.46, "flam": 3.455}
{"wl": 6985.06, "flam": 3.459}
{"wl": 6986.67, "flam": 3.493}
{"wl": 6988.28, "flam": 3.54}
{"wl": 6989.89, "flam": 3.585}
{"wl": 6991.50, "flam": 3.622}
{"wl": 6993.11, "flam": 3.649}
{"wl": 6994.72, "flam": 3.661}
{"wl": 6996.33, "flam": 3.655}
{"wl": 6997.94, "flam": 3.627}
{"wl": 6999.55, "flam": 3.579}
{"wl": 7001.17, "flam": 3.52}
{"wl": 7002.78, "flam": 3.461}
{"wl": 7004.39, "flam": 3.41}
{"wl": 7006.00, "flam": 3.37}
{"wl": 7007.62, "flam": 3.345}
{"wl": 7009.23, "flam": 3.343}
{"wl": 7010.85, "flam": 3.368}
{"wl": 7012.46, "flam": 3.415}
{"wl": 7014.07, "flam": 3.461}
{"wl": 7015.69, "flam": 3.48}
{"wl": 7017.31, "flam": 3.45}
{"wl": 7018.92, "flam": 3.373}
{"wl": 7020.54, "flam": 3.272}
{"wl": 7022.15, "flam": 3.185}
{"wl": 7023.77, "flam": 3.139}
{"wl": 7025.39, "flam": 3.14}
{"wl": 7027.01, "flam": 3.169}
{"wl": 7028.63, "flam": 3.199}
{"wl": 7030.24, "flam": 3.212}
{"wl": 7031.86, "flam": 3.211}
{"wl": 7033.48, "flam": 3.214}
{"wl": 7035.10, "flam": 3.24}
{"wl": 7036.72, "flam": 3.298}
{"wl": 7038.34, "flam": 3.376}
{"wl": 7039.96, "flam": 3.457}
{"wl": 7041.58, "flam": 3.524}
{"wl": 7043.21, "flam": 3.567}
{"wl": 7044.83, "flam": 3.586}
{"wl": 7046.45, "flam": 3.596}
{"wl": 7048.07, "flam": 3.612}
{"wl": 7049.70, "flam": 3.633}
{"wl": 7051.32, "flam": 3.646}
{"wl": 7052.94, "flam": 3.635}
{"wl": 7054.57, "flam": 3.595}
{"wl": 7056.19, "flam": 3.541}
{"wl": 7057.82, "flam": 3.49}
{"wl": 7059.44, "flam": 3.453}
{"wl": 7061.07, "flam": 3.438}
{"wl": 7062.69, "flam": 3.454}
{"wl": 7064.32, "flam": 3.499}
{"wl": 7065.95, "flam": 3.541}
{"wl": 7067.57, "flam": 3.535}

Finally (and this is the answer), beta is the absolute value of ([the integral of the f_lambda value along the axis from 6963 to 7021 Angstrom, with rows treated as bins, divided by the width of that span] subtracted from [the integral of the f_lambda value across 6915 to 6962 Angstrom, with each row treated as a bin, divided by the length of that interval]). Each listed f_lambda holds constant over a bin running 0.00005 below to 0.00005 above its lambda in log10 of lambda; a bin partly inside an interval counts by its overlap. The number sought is 0.060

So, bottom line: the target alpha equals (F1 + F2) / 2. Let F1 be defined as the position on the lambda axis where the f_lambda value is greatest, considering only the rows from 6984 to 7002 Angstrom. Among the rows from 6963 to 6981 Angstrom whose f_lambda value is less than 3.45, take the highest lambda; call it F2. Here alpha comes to 6981.9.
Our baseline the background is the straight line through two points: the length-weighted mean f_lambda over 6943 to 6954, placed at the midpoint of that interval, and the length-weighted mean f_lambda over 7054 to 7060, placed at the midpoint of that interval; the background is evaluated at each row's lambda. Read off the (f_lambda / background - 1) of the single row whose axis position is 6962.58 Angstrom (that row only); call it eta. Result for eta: -0.15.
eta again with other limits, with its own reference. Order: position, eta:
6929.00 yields -0.08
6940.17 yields -0.12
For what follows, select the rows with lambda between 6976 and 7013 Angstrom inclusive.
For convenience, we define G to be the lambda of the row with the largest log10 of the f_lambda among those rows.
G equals 6994.72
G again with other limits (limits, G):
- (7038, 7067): 7051.32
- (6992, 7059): 6994.72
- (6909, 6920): 6911.47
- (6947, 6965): 6949.77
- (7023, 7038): 7036.72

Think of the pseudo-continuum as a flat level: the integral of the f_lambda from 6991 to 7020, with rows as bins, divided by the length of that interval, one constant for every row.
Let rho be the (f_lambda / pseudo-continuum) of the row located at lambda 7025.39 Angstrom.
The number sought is 0.90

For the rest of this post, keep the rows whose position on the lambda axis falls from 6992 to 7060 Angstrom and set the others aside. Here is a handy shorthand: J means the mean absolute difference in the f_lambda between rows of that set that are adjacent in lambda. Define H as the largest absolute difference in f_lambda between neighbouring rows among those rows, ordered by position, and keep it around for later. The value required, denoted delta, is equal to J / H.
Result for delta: 0.36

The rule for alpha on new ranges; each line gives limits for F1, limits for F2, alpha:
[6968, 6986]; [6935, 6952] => 6958.6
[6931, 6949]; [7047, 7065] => 7004.6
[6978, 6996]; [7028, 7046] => 7016.5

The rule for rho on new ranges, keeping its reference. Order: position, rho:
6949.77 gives 1.14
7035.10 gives 0.93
